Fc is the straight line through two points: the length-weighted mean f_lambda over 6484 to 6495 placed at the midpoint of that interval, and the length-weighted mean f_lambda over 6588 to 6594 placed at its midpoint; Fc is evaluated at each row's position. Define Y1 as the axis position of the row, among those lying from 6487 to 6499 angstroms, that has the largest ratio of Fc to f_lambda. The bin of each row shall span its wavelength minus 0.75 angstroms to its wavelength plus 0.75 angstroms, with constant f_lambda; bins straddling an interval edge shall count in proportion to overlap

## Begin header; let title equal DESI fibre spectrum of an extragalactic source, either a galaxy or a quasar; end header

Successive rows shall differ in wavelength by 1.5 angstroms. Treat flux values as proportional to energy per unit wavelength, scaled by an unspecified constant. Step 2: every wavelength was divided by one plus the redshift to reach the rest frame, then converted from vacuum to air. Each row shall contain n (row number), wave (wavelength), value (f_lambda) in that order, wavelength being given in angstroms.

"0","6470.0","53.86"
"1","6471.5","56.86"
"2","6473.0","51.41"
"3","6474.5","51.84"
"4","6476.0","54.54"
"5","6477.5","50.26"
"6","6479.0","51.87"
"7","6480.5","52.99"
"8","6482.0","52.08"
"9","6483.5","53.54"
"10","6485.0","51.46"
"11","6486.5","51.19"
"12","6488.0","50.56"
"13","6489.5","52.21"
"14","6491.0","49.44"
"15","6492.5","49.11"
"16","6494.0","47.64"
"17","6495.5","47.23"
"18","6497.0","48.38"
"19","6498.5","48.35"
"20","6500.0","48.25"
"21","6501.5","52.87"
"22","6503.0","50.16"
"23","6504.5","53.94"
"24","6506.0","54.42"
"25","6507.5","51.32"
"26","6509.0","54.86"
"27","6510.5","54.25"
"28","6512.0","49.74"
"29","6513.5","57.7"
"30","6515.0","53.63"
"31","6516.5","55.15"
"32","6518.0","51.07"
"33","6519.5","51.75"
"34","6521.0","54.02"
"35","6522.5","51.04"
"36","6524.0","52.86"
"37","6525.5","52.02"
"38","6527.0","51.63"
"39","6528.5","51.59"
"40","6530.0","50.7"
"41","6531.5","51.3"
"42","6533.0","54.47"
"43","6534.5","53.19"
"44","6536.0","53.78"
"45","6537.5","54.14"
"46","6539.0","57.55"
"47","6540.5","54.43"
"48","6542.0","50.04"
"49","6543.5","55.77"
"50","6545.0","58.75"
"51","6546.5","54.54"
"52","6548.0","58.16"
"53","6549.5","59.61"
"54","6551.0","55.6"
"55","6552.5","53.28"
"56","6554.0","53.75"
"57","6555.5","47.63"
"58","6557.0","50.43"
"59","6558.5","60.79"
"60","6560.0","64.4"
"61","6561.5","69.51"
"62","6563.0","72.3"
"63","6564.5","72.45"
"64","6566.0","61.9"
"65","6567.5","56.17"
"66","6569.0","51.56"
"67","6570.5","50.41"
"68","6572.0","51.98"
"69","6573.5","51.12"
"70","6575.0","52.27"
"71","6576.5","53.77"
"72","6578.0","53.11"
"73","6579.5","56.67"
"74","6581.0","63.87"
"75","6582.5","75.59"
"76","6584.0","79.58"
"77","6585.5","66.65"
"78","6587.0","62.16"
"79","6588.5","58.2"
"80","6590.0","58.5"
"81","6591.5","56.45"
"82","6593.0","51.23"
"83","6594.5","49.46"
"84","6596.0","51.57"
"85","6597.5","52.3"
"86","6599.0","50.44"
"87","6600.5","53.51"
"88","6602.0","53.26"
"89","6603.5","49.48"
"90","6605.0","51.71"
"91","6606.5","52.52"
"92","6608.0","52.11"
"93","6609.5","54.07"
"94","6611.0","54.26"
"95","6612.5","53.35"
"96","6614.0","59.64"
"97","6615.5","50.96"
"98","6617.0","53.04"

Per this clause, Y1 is 6495.5 angstroms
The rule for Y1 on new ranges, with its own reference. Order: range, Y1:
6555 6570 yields 6555.5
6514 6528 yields 6522.5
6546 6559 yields 6555.5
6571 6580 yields 6573.5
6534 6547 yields 6542.0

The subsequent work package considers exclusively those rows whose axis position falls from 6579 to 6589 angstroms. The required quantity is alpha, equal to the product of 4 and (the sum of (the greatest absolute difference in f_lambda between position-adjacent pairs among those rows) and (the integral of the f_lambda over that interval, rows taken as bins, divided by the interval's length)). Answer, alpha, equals 318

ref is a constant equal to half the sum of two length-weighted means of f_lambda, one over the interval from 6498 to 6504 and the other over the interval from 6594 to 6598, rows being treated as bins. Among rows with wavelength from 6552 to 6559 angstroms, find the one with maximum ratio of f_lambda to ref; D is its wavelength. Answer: 6558.5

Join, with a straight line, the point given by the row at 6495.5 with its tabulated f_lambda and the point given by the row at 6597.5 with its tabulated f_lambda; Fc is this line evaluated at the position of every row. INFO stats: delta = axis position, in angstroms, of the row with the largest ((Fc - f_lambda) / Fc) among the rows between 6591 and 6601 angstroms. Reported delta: 6594.5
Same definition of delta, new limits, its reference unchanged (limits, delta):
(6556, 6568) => 6557.0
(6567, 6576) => 6570.5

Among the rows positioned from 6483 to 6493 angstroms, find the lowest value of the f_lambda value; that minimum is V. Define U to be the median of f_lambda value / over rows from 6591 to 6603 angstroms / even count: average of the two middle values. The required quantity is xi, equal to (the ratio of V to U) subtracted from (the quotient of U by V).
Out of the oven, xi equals 0.11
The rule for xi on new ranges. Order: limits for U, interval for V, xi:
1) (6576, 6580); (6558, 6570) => 0.08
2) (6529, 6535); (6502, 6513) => 0.10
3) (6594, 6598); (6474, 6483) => 0.05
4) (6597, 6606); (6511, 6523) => 0.09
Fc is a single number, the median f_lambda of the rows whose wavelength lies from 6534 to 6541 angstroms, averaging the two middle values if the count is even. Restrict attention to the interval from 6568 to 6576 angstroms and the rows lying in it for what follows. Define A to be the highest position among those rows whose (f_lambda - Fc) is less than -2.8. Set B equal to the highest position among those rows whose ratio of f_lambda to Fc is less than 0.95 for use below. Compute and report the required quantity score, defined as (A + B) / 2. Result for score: 6573.5 angstroms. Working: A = 6573.5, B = 6573.5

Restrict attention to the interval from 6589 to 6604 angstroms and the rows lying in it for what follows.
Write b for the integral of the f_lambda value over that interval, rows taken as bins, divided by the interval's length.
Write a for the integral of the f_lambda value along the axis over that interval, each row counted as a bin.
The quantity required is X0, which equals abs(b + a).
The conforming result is 844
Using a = 791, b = 53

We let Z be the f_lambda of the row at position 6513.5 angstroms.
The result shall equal 57.7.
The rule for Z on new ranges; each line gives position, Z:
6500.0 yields 48.25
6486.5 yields 51.19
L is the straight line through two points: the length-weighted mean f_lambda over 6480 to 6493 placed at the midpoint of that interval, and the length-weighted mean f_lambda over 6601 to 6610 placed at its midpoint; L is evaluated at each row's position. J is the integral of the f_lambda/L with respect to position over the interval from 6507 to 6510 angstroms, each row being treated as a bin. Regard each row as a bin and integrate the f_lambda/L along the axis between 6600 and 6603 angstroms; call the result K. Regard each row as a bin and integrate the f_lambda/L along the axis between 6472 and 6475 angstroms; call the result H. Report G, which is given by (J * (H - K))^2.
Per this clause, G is 0.00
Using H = 3.04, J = 3.10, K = 3.05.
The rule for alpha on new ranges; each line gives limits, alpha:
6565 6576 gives 239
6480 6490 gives 216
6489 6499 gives 206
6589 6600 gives 233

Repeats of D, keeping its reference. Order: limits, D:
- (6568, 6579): 6576.5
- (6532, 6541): 6539.0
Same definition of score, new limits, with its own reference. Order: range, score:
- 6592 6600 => 6599.0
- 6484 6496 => 6495.5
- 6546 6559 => 6557.0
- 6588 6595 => 6594.5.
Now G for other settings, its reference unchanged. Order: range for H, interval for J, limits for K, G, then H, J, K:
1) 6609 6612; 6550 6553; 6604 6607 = 0.16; 3.11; 3.18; 2.98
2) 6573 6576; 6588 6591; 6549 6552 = 1.06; 3.00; 3.35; 3.30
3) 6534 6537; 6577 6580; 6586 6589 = 1.61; 3.11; 3.15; 3.51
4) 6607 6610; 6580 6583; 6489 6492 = 0.14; 3.04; 3.93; 2.95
